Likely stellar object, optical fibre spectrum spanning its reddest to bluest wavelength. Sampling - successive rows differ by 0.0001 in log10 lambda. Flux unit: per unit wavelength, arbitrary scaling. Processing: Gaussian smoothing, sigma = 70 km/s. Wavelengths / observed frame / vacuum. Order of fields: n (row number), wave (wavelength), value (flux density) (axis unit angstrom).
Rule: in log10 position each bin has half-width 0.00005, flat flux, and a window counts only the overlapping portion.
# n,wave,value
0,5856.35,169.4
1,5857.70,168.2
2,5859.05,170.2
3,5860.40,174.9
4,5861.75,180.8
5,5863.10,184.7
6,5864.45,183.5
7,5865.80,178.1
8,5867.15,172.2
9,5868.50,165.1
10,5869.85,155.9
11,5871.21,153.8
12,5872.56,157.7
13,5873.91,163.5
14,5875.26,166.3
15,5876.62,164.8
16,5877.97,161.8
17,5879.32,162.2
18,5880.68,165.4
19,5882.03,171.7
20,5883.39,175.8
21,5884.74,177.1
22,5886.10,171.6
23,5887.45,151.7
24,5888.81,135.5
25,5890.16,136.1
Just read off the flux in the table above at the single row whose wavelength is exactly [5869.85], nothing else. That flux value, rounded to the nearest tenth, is 155.9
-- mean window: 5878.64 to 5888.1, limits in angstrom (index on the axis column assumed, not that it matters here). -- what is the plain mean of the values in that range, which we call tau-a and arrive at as 168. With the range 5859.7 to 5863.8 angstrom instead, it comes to 180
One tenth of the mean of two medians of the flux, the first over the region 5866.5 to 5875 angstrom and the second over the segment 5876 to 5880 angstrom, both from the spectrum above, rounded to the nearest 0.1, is 16.1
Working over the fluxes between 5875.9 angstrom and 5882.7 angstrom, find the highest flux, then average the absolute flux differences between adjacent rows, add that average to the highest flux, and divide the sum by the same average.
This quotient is 54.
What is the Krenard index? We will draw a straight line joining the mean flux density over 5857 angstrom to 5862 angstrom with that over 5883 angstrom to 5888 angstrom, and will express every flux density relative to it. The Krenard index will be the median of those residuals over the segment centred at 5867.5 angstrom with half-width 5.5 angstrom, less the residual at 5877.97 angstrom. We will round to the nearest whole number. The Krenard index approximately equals 5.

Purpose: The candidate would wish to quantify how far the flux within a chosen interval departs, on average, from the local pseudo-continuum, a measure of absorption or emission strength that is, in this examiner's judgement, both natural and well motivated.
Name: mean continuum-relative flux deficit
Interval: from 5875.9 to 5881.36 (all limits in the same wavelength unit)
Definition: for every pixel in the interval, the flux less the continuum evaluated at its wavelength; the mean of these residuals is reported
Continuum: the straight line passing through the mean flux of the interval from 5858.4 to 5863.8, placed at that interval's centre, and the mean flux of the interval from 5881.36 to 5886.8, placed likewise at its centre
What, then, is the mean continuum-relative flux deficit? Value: -11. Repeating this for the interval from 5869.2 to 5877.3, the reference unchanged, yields -15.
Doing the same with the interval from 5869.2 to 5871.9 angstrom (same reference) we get -21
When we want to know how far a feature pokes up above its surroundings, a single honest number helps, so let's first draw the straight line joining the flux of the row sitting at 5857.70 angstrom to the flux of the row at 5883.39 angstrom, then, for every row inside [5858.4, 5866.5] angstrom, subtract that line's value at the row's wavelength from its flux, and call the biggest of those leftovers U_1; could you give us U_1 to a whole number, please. 15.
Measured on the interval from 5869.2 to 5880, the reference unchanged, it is -7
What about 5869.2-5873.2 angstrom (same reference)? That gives -15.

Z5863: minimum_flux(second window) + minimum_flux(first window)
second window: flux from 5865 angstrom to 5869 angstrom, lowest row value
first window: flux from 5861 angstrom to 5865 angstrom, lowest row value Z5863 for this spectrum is 346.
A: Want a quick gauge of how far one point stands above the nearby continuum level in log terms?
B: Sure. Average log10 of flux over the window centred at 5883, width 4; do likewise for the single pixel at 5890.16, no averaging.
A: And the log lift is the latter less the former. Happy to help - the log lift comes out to -0.11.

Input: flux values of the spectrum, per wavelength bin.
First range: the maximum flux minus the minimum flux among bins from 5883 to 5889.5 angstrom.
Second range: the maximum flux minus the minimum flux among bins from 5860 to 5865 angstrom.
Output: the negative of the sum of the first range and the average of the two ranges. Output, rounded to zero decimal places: -67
